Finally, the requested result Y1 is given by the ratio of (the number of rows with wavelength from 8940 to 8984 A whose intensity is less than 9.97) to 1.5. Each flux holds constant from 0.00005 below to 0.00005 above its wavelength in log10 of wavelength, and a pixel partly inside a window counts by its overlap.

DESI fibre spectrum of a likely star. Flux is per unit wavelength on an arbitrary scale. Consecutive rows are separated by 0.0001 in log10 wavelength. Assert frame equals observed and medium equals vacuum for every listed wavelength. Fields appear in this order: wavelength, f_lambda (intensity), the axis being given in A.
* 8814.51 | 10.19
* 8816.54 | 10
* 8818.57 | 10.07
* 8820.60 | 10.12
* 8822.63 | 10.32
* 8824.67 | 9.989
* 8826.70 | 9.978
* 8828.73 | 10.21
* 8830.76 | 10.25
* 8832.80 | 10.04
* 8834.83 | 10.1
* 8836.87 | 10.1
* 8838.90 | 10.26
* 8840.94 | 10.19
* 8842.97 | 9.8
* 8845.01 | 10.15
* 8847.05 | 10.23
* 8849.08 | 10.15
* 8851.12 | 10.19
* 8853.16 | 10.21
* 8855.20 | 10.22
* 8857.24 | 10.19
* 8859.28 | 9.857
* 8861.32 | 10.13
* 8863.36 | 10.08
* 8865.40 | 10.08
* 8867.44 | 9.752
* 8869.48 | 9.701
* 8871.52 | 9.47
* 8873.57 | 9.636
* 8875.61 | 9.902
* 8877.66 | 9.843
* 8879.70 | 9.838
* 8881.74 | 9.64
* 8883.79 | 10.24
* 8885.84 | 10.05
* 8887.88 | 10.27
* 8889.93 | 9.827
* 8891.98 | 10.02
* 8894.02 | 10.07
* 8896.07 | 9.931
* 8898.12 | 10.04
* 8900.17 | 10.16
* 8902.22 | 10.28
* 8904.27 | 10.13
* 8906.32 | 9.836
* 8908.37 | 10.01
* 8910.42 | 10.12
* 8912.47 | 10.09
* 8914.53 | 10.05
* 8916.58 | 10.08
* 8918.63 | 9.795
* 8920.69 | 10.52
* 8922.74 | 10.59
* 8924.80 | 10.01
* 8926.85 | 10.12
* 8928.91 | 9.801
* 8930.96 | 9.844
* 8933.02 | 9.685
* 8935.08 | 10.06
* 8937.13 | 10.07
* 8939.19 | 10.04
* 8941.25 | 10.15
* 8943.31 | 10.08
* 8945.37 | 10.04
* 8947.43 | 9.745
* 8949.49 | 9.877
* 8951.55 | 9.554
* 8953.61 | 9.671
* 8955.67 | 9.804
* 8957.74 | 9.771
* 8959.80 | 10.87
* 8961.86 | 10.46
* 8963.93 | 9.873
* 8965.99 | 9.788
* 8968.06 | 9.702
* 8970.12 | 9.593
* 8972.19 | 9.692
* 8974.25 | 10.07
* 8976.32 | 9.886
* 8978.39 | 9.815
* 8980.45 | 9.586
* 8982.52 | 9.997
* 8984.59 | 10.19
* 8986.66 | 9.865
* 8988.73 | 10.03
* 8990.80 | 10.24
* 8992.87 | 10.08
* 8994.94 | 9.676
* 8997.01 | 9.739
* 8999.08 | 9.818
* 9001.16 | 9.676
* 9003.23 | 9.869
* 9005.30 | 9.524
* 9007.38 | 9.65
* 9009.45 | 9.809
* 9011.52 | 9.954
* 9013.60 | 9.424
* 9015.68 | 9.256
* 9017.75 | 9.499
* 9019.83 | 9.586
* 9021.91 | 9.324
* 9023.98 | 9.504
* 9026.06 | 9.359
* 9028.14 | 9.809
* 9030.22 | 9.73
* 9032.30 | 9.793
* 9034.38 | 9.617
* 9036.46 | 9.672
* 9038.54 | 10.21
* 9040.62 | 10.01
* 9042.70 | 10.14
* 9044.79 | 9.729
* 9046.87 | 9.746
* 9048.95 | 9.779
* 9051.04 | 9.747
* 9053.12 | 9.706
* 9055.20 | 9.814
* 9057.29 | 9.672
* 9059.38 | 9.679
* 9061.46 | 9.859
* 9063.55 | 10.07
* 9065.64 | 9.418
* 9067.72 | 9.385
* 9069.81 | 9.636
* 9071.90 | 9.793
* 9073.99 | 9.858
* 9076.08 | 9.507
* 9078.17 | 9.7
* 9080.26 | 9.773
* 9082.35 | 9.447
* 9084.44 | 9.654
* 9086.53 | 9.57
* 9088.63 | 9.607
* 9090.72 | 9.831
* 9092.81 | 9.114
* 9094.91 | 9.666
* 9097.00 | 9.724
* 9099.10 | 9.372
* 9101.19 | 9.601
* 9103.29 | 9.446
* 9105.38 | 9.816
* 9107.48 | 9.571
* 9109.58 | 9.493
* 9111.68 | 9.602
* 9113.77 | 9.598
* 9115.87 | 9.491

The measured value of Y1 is 9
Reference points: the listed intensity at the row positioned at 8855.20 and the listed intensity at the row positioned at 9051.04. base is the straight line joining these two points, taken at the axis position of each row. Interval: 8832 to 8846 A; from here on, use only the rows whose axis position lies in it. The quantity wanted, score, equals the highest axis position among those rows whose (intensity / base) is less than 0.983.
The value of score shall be 8842.97 A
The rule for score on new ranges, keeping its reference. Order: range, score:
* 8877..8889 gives 8881.74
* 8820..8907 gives 8906.32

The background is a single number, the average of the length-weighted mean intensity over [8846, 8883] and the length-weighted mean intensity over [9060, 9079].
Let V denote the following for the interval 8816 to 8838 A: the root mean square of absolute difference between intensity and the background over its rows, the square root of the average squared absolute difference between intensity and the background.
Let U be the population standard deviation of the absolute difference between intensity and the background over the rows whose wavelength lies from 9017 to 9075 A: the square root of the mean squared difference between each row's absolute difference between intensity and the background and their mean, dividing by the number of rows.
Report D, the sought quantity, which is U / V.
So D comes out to 0.49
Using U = 0.148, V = 0.30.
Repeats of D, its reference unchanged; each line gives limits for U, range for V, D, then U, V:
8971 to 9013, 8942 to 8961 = 0.30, 0.115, 0.38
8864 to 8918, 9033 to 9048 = 0.57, 0.129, 0.23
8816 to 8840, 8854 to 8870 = 0.42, 0.110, 0.26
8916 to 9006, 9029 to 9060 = 1.25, 0.214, 0.17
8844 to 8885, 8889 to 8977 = 0.44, 0.139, 0.31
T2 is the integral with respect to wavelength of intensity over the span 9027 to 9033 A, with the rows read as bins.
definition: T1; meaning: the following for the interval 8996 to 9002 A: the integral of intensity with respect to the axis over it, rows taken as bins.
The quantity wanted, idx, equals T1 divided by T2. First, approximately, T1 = 58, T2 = 58.6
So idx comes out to 1.00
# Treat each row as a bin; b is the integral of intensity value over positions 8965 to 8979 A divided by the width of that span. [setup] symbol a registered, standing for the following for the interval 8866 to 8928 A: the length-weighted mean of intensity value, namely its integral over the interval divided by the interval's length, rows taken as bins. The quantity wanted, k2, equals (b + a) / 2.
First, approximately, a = 10.0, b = 9.79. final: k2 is 9.89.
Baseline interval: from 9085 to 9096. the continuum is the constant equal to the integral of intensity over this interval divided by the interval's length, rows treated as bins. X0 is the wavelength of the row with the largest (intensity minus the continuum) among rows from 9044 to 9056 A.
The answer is 9055.20 A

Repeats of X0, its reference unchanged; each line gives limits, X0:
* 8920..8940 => 8922.74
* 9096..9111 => 9105.38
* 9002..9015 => 9011.52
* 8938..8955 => 8941.25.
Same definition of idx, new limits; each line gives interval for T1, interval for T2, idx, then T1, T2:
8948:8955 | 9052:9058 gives 1.16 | 68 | 58.4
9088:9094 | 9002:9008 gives 0.98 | 57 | 58.1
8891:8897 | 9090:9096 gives 1.05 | 60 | 57.2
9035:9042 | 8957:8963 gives 1.12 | 70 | 62.3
